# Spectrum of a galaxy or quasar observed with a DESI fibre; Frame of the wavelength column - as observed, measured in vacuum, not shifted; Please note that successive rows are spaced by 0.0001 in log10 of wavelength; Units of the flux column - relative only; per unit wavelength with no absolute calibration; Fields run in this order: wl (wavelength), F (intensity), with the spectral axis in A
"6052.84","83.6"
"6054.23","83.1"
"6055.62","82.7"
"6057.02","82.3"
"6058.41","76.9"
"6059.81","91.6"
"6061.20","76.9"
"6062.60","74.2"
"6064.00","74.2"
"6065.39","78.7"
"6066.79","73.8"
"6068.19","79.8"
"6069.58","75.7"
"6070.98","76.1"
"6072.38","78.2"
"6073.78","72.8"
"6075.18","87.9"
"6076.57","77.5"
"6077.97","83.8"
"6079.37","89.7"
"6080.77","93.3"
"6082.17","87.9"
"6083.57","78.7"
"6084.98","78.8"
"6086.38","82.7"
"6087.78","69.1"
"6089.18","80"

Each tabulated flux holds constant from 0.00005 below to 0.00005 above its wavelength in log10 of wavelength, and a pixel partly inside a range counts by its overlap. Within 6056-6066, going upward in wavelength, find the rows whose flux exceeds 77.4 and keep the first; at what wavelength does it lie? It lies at 6057.02 A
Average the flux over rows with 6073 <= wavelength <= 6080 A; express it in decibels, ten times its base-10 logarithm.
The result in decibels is 19.2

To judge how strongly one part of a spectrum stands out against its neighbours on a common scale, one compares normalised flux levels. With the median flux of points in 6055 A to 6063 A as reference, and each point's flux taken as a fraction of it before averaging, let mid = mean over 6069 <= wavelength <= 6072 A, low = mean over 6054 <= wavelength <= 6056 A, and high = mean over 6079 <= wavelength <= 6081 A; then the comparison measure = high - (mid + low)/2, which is 0.15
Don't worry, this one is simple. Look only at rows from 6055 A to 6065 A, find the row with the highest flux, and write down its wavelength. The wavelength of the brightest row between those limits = 6059.81 A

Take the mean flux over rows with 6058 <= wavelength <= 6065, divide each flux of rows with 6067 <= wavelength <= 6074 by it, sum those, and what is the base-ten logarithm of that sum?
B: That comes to 0.686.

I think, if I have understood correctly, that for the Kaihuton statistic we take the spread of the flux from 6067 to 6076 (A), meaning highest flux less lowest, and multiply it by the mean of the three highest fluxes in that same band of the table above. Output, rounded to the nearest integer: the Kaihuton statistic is 1238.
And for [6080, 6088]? 2129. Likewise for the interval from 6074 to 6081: 1427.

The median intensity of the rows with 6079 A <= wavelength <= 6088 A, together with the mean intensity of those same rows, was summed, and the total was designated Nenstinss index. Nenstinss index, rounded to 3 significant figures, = 166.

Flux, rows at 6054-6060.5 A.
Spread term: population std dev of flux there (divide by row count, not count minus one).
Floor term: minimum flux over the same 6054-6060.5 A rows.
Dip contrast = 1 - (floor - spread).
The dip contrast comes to -71.2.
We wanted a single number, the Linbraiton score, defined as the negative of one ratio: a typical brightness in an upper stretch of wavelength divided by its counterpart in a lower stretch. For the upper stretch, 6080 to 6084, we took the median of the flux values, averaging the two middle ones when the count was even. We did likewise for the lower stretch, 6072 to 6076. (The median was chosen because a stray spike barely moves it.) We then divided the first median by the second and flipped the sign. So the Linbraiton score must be -1.12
